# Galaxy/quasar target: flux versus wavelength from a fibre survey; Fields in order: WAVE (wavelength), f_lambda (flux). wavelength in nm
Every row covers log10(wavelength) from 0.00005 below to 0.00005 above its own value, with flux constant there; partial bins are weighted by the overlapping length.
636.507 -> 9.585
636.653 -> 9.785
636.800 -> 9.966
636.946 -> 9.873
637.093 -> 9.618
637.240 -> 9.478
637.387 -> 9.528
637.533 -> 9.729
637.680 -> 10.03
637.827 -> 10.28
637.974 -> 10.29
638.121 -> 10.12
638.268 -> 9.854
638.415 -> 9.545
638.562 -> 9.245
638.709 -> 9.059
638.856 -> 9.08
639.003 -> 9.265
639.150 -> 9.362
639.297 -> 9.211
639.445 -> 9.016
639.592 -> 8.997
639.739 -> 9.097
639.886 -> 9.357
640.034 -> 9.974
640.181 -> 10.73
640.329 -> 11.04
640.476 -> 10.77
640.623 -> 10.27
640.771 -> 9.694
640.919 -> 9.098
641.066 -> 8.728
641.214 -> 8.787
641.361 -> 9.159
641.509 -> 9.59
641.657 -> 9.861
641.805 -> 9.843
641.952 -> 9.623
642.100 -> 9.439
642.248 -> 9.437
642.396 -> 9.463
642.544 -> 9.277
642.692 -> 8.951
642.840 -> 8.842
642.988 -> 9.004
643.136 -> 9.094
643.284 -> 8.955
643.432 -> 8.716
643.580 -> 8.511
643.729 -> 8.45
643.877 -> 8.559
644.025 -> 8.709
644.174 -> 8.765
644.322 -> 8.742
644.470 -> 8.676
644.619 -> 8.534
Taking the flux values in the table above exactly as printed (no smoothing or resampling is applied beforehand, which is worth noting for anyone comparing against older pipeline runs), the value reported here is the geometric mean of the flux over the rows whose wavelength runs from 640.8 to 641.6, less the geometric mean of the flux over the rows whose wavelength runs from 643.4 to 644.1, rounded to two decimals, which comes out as 0.48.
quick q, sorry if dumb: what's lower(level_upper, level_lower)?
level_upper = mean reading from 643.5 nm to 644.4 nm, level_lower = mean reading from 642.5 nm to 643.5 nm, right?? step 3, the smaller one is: 8.62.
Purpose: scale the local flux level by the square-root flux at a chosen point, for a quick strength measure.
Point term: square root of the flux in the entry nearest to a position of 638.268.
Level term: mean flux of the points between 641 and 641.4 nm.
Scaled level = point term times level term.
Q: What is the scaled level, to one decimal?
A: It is 27.9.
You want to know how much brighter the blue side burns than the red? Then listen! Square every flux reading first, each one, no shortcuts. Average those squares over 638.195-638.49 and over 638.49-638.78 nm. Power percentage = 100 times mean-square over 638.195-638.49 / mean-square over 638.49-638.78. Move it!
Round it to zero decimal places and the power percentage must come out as 112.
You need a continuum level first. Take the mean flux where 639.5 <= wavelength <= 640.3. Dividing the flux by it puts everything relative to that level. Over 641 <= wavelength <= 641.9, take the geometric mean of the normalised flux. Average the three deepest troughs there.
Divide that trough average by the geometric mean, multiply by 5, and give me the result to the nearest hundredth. 4.77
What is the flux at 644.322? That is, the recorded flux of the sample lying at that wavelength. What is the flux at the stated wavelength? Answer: 8.742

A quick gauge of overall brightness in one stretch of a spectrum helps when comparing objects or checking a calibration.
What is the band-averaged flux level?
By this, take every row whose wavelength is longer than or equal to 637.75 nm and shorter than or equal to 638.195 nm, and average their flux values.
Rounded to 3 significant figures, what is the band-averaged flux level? 10.2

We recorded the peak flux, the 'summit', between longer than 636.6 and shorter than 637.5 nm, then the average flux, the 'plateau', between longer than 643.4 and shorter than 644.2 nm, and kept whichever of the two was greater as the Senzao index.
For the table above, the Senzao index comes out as 10.0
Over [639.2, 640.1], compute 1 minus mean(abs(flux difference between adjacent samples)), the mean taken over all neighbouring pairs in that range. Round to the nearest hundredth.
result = 0.76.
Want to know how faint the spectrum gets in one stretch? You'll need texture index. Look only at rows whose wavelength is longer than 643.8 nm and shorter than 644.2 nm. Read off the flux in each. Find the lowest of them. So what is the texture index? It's 8.559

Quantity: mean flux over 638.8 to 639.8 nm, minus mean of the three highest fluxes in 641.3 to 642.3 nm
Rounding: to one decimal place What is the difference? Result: -0.6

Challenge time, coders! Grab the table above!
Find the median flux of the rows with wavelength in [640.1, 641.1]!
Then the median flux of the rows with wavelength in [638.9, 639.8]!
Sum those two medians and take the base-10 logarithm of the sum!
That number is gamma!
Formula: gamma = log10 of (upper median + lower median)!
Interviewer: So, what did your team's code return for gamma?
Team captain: 1.29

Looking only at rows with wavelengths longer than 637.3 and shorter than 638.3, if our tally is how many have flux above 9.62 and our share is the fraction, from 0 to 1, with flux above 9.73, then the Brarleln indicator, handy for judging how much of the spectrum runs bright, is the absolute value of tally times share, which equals 4.29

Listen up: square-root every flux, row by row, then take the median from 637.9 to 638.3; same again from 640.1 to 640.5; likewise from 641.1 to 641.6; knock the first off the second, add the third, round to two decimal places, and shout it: 3.13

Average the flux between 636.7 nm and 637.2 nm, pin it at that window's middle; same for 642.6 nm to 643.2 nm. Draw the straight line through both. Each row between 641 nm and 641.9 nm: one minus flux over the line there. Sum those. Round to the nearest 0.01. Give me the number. -0.10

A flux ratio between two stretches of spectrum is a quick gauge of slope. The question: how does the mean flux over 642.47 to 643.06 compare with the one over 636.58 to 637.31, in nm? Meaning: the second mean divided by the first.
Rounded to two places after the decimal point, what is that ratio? 1.08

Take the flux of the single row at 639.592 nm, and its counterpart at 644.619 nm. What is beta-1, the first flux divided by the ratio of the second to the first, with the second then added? 18.0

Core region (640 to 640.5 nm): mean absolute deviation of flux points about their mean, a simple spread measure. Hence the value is 0.33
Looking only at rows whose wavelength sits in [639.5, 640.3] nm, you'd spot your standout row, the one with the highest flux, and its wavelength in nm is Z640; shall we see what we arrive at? 640.181 nm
